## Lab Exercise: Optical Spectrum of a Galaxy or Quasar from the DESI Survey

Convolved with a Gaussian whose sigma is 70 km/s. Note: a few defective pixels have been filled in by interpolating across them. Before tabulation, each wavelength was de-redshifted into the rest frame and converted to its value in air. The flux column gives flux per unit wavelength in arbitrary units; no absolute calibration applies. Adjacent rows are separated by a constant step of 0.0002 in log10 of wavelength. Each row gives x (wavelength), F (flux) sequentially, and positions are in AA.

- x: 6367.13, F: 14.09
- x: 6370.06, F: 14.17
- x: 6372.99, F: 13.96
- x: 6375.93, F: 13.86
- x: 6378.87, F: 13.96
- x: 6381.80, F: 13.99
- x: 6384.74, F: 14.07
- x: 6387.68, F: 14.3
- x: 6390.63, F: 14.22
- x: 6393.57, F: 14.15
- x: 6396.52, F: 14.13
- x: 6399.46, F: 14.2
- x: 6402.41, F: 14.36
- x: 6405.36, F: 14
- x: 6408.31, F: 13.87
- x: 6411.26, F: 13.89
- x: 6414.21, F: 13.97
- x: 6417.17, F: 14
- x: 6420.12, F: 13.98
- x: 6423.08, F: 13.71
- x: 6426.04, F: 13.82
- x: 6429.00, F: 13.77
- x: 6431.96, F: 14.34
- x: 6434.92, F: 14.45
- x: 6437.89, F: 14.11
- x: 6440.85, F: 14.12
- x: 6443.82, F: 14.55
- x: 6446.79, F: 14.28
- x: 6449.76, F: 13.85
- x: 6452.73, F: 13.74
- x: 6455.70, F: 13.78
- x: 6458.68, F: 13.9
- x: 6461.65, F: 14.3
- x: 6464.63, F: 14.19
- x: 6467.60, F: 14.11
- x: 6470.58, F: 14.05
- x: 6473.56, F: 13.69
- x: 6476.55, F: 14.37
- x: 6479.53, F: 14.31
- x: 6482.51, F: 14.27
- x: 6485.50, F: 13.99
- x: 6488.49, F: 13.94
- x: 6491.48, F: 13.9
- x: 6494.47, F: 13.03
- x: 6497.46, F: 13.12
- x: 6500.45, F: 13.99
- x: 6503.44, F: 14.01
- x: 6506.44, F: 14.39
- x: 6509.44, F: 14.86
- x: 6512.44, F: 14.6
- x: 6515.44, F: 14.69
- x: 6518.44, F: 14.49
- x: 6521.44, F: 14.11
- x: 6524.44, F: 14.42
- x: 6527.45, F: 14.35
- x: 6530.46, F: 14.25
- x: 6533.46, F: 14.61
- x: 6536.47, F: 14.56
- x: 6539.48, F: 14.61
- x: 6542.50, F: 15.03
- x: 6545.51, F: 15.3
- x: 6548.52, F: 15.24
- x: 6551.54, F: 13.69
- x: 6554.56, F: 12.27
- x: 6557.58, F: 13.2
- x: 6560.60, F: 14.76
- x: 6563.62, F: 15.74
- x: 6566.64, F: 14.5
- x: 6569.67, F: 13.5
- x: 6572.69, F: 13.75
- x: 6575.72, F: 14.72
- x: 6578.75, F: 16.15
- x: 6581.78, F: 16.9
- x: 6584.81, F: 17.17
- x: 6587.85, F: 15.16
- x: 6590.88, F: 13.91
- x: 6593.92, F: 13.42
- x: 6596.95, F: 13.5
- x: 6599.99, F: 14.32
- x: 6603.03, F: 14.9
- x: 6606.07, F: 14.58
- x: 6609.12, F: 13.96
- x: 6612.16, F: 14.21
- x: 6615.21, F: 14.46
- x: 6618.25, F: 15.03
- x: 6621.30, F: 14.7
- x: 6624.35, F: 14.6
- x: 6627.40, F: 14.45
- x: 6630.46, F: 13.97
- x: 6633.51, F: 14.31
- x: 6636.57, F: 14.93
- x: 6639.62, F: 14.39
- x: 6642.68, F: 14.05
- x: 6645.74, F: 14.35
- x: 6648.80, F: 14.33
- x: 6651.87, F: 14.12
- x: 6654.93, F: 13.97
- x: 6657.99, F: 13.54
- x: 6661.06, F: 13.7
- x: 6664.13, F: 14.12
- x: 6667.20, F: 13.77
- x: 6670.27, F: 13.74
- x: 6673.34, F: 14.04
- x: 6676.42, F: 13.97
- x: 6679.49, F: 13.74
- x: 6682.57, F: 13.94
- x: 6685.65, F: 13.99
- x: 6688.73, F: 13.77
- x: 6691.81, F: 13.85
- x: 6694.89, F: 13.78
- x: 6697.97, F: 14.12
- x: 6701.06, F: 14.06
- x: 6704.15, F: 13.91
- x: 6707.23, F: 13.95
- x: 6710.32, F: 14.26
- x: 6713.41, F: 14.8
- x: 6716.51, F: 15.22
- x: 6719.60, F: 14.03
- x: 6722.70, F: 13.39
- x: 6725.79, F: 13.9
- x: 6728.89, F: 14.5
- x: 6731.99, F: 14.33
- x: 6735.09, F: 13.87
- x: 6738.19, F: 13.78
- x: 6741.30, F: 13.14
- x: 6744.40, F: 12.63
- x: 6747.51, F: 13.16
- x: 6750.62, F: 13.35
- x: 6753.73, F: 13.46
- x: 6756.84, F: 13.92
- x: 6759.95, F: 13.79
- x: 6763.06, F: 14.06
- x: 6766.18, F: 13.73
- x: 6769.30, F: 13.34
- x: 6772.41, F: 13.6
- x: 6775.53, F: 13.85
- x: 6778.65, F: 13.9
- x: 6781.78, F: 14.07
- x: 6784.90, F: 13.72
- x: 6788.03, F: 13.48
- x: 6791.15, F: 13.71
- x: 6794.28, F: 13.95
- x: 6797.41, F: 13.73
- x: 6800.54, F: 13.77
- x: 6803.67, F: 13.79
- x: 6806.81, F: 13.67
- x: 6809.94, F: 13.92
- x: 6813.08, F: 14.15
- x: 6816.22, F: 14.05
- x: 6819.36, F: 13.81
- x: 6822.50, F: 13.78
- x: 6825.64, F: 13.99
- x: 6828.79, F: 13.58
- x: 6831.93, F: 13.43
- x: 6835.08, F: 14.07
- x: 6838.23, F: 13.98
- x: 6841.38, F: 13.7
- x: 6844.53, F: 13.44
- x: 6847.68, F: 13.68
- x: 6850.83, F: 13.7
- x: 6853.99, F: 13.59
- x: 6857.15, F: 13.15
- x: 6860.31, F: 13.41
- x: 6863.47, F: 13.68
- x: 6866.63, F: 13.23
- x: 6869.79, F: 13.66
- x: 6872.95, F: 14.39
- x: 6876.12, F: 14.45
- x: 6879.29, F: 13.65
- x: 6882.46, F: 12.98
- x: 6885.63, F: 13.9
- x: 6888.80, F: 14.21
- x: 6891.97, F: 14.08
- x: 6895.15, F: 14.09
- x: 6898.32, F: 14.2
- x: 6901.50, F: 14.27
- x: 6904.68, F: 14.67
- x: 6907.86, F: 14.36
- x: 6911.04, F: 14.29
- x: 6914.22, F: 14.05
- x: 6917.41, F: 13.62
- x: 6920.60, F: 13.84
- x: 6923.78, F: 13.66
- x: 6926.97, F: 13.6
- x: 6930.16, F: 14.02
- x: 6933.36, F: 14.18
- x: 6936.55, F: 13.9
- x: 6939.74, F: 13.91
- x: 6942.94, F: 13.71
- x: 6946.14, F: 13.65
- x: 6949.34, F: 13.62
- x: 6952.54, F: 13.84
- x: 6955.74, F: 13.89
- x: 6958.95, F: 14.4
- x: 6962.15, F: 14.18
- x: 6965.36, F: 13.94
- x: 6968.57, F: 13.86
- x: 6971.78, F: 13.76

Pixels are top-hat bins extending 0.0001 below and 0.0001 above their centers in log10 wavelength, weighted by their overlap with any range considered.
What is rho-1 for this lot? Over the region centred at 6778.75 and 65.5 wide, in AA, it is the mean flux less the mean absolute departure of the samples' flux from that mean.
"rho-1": 13.5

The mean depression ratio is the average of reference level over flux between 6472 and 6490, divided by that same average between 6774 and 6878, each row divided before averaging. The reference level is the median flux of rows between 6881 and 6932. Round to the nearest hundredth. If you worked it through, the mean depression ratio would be 0.98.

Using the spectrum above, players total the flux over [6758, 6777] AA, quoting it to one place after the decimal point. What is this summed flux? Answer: 82.4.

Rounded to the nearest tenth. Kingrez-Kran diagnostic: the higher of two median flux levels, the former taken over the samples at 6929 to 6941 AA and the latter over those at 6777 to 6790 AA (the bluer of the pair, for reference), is 14.0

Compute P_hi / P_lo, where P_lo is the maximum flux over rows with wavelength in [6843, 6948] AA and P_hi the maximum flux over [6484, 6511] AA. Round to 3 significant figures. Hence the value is 1.01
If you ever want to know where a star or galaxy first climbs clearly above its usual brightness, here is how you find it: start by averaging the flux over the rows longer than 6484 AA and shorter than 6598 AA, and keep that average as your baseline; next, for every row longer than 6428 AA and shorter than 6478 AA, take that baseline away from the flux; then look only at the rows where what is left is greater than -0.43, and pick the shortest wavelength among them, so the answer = 6431.96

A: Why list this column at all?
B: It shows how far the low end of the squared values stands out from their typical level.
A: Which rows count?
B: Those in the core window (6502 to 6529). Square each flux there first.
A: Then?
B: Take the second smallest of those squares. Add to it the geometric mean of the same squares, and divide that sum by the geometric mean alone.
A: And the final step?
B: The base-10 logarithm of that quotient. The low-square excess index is 0.291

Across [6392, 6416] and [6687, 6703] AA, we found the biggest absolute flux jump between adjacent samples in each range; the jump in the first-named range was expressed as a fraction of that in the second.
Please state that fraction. 1.1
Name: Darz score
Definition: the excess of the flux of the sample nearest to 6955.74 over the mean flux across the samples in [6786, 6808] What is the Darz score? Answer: 0.16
